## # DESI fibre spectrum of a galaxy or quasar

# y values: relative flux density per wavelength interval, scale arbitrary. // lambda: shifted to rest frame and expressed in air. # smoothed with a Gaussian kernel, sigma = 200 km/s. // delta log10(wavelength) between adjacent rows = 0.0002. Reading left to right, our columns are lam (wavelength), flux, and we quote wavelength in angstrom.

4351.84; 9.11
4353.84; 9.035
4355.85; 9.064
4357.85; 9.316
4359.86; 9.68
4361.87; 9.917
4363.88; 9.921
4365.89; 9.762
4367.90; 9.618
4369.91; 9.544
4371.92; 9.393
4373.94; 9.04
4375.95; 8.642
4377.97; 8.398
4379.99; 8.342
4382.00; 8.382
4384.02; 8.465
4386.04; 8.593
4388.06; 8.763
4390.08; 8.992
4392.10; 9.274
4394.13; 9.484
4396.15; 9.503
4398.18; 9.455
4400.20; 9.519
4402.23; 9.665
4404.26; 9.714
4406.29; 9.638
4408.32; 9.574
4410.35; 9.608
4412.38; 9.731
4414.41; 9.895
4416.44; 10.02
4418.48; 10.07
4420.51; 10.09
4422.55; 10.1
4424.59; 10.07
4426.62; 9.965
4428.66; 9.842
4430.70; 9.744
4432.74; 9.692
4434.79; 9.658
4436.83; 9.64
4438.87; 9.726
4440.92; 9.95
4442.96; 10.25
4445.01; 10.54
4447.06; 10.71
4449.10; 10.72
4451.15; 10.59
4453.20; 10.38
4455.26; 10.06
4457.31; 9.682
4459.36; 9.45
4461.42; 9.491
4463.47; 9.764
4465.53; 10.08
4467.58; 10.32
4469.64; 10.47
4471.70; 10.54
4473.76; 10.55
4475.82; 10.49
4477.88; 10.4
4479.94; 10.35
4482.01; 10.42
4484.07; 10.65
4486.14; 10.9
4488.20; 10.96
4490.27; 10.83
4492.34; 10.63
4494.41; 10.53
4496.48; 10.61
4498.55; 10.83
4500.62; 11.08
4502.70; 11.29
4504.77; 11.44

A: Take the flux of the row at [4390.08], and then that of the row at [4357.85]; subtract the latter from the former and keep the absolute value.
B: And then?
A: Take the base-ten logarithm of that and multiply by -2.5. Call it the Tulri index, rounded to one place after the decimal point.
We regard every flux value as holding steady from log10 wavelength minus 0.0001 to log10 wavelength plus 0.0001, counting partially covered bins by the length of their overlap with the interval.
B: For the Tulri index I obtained 1.2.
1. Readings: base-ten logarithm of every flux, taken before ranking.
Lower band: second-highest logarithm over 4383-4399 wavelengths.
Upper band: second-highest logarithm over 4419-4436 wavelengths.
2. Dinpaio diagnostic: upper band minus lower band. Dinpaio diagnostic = 0.027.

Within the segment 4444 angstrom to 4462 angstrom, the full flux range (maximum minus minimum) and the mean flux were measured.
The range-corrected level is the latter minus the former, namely 8.9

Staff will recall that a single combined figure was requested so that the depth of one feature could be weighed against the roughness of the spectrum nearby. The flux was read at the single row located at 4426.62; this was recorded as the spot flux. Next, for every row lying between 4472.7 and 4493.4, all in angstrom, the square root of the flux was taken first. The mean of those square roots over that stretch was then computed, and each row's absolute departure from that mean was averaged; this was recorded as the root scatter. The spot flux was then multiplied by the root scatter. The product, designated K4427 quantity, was 0.27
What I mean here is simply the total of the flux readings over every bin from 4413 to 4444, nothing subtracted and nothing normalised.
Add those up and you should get 149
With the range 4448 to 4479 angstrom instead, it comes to 153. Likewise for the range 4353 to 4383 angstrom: 138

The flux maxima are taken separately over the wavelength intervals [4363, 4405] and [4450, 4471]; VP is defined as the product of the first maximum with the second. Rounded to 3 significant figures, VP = 105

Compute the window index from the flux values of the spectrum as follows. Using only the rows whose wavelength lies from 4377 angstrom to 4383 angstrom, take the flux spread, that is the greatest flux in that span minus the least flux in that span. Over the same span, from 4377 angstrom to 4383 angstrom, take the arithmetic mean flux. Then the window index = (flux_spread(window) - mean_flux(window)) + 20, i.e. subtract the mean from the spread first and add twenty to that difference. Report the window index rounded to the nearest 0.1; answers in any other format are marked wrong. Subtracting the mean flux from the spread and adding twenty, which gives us 11.7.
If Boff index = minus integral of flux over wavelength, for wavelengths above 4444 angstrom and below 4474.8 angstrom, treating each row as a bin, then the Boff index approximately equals -315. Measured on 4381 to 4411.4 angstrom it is -281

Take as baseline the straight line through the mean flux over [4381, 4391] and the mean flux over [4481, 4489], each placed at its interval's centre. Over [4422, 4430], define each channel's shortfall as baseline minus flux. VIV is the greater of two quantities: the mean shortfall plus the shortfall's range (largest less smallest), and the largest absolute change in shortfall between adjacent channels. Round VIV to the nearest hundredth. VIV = 0.17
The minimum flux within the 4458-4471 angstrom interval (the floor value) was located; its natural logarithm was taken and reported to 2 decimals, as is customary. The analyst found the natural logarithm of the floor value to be 2.25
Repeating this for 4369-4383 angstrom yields 2.12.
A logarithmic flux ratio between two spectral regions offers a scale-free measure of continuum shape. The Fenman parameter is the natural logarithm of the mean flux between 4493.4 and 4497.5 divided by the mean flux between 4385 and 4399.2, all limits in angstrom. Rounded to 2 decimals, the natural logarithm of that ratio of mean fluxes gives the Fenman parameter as 0.14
